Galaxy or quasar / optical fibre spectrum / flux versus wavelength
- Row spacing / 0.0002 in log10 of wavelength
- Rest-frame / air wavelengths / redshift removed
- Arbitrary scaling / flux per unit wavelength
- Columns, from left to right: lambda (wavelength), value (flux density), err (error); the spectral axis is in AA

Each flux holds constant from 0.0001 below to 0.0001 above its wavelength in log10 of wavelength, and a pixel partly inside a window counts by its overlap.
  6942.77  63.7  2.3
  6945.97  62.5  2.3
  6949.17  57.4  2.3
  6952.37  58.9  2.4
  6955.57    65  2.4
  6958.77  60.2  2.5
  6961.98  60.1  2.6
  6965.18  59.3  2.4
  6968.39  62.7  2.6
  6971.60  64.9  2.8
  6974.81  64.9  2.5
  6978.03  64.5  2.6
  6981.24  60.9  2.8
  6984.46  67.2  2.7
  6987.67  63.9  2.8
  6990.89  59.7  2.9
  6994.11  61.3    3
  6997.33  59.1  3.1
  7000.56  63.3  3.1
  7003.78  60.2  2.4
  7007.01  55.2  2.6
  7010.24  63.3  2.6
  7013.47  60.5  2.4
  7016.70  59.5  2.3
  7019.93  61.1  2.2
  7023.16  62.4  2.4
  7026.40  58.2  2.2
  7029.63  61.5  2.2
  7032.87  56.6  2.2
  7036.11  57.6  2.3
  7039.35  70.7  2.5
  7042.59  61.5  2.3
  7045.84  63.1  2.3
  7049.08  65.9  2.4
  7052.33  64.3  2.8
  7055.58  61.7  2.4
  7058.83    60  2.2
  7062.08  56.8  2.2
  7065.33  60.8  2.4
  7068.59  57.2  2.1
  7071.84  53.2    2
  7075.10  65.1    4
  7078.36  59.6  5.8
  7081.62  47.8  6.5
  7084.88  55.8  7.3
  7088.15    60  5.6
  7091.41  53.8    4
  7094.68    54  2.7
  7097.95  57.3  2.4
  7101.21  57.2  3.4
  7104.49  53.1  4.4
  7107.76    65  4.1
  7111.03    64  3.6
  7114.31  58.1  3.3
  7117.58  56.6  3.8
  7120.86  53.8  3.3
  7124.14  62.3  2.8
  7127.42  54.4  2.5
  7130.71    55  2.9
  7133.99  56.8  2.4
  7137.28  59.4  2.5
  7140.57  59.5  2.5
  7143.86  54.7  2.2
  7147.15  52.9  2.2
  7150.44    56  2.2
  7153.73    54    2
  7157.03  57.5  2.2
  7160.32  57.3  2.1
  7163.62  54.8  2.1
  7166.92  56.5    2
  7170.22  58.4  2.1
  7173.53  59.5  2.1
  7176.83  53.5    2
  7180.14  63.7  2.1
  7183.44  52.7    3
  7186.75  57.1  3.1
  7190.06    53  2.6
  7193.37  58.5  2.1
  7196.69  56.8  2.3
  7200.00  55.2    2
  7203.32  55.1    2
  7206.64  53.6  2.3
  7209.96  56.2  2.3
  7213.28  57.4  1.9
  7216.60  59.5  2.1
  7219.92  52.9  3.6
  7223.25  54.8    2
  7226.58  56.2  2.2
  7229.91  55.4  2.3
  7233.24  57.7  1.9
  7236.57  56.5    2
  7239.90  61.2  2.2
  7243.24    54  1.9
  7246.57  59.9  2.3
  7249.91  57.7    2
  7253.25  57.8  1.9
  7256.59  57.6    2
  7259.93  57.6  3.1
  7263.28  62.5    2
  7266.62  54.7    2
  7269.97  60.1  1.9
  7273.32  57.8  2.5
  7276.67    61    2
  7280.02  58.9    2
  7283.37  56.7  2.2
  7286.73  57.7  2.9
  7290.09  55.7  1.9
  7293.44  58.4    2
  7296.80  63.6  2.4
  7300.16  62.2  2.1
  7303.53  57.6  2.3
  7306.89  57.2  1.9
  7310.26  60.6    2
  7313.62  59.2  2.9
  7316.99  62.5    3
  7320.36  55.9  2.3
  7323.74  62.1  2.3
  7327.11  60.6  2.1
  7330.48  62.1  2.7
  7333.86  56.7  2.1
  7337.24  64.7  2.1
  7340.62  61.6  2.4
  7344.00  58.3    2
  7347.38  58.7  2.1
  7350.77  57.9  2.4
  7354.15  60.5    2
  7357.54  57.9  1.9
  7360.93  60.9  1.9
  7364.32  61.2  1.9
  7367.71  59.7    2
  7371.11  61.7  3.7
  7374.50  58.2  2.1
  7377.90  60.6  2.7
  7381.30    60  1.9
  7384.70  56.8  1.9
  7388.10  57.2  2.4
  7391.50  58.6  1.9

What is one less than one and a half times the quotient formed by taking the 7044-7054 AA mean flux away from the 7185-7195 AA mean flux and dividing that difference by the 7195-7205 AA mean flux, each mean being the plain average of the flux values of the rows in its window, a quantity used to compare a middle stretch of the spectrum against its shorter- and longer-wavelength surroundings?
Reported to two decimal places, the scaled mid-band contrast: -1.22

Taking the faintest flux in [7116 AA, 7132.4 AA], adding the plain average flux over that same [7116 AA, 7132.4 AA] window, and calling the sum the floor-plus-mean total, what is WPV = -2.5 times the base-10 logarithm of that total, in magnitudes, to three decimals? -5.106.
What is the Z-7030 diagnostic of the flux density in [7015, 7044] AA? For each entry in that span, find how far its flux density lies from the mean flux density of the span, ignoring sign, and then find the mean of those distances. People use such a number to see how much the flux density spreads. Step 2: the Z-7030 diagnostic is 2.7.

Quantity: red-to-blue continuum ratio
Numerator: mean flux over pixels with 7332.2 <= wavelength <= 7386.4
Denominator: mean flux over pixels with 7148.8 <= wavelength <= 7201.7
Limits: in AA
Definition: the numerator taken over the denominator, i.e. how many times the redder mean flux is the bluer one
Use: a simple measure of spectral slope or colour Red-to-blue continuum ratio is 1.06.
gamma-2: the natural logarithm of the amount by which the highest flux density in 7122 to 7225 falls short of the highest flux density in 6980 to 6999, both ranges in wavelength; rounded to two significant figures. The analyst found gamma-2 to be 1.3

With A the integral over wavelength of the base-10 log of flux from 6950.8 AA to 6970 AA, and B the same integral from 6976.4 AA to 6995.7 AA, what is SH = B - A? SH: 0.4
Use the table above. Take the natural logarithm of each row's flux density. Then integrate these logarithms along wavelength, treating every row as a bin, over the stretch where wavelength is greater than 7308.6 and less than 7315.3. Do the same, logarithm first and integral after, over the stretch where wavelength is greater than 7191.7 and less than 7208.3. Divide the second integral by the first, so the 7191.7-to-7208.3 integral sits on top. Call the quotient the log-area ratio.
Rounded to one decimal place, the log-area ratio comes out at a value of 2.4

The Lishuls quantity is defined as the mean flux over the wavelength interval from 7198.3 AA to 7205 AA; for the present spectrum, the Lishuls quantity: 55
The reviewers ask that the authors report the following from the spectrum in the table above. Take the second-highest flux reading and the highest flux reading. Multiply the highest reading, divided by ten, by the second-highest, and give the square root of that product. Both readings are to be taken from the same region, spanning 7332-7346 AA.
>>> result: 20.0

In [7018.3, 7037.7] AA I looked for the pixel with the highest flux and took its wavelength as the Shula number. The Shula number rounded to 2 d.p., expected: 7023.16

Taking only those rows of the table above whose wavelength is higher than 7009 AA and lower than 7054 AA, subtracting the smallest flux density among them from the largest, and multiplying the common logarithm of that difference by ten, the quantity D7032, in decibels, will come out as 11.5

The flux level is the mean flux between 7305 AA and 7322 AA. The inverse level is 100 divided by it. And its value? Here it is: 1.69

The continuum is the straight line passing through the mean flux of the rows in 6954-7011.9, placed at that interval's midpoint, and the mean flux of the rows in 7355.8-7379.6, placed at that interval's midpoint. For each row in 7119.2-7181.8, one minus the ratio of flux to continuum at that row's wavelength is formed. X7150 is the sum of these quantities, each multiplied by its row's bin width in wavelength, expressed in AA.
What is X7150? 4.4 AA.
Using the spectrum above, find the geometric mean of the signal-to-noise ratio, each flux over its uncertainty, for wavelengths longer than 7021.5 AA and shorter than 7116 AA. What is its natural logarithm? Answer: 2.98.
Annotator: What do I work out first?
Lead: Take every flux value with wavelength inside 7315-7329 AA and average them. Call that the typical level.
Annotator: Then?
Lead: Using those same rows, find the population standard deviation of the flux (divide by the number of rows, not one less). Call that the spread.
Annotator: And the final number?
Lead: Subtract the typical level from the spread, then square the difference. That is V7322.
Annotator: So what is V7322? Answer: 3324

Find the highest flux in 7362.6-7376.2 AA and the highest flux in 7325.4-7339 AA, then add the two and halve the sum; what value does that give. 63.2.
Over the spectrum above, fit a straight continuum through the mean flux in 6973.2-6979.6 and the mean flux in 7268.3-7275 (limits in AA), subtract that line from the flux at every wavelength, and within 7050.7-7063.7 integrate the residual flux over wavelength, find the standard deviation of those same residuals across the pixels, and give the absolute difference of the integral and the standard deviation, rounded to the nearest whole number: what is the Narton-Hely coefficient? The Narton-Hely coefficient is 34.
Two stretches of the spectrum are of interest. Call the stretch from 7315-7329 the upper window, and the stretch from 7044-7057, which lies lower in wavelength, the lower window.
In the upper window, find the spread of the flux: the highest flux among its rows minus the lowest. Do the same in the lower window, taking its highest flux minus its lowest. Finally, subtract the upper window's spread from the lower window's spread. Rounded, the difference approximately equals -2.4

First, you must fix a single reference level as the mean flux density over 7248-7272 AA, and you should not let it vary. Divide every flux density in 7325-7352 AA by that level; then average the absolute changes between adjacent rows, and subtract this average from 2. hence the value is 1.94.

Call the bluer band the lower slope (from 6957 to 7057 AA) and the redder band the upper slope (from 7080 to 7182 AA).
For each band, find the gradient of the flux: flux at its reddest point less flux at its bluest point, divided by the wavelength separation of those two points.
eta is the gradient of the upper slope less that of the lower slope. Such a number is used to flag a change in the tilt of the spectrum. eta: 0.15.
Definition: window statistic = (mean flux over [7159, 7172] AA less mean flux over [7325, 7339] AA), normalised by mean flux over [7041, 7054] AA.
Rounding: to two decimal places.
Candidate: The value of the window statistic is -0.07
